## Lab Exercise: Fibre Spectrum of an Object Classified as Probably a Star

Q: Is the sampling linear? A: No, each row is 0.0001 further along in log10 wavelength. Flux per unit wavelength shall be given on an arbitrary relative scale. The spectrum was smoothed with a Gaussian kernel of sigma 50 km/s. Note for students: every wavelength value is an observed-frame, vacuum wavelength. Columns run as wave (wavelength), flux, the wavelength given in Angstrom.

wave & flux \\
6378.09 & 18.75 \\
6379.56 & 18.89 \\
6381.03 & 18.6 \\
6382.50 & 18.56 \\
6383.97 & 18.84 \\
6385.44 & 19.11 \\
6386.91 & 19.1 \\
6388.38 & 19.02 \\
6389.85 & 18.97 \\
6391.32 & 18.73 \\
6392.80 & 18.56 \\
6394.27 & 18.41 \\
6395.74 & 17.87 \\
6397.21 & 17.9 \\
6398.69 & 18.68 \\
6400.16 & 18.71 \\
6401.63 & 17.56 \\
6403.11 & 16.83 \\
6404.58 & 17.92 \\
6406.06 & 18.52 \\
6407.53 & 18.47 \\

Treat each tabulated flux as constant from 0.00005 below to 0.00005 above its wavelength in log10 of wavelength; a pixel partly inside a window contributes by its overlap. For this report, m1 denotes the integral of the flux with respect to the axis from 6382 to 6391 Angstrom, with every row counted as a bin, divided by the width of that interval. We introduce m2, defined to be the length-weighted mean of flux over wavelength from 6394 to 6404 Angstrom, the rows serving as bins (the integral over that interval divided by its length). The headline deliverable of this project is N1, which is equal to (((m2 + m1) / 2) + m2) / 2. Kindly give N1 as 18.2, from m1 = 18.9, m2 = 18.0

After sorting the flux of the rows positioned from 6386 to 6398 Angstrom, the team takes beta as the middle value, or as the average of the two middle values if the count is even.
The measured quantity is 18.6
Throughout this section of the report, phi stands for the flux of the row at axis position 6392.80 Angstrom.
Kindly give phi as 18.56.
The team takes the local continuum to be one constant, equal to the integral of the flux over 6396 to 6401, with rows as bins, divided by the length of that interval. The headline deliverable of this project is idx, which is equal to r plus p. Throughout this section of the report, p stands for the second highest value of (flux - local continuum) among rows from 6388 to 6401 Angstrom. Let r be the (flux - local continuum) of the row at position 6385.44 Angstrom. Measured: 1.34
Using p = 0.60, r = 0.7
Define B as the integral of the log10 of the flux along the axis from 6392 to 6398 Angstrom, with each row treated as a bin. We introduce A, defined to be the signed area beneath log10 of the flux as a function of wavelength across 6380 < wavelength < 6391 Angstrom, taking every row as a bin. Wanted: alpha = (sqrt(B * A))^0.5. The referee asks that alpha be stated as 3.2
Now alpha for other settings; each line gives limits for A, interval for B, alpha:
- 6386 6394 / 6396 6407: 3.4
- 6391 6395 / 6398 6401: 2.1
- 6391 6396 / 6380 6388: 2.8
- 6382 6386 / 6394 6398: 2.2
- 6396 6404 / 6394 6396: 2.2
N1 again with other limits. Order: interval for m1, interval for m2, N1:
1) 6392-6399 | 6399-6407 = 18.0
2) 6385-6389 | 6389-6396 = 18.7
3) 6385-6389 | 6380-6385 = 18.8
